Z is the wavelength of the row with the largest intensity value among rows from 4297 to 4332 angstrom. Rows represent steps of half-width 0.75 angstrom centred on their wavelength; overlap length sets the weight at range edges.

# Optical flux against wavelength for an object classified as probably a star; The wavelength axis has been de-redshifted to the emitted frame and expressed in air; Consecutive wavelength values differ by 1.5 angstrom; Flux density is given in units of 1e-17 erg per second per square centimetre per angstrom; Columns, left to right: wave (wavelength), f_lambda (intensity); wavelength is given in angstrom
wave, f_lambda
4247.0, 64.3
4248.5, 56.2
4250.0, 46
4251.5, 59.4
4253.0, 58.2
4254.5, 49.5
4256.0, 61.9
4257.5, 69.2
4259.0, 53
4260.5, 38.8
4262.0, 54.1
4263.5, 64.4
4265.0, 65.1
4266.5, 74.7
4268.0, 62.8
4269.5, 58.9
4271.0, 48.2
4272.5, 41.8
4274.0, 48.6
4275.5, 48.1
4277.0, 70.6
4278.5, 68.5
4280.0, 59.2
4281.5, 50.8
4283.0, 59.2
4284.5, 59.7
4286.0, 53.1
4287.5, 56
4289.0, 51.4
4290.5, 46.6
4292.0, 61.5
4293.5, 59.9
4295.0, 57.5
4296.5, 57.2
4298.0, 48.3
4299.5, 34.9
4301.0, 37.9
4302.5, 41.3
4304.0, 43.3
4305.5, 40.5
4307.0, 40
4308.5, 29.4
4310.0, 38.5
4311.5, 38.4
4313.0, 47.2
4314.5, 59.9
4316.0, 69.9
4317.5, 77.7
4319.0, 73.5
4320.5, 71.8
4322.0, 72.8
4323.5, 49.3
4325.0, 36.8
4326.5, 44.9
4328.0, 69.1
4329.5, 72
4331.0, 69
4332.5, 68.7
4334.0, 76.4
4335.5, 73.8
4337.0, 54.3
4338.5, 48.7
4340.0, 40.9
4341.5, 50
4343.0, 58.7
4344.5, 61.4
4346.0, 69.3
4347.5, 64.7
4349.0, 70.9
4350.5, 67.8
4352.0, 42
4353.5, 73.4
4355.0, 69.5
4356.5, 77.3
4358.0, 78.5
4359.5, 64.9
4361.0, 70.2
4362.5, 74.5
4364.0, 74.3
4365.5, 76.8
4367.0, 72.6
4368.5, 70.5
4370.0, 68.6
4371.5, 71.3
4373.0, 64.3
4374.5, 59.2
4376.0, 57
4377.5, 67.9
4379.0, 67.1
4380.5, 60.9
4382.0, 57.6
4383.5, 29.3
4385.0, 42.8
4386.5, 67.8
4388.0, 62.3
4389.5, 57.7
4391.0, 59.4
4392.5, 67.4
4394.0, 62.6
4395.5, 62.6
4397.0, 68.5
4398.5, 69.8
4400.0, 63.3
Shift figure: 4317.5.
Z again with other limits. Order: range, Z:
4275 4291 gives 4277.0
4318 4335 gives 4334.0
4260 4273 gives 4266.5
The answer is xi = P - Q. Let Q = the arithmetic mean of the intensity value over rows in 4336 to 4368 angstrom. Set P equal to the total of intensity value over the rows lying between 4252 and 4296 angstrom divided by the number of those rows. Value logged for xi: -8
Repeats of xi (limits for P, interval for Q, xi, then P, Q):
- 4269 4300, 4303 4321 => 2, 54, 52.5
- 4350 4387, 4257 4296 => 8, 65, 57.0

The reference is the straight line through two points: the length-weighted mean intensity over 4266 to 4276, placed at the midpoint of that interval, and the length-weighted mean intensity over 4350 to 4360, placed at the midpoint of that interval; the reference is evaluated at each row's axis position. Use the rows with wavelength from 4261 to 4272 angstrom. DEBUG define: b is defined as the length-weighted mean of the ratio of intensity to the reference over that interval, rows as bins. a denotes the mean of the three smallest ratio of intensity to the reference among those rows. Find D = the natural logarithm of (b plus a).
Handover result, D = 0.75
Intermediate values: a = 1.00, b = 1.12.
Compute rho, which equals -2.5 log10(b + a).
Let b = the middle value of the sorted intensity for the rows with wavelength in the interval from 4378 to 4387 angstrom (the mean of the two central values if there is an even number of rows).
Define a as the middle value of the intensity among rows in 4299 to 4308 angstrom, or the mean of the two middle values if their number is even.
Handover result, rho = -4.99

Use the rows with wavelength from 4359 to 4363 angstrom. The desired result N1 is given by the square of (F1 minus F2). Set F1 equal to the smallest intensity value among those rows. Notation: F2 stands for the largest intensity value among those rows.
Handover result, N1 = 92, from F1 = 64.9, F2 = 74.5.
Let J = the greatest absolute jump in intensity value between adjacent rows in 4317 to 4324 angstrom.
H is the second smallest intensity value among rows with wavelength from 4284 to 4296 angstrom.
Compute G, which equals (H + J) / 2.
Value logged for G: 37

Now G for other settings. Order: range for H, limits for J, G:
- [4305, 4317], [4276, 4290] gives 24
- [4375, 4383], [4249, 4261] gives 37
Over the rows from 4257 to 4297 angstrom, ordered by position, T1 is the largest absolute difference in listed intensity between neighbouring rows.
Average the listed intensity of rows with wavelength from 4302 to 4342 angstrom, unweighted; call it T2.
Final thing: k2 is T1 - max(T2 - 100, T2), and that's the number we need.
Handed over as -33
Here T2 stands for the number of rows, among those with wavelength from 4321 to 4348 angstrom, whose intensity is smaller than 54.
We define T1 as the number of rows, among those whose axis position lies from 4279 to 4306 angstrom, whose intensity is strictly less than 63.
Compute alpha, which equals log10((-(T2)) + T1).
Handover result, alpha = 1.08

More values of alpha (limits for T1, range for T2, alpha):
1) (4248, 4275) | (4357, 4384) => 1.11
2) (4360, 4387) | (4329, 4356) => 0.30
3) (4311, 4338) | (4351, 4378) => 0.78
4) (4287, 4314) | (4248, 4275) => 1.04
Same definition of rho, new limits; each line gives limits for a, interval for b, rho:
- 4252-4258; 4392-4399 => -5.26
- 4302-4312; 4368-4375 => -5.09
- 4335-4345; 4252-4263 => -5.09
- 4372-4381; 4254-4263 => -5.16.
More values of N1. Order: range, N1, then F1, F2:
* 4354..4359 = 81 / 69.5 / 78.5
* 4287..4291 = 88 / 46.6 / 56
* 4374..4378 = 119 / 57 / 67.9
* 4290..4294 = 222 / 46.6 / 61.5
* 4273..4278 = 506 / 48.1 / 70.6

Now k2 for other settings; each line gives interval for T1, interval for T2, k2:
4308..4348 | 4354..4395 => -41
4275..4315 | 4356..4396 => -42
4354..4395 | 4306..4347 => -30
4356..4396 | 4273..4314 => -22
